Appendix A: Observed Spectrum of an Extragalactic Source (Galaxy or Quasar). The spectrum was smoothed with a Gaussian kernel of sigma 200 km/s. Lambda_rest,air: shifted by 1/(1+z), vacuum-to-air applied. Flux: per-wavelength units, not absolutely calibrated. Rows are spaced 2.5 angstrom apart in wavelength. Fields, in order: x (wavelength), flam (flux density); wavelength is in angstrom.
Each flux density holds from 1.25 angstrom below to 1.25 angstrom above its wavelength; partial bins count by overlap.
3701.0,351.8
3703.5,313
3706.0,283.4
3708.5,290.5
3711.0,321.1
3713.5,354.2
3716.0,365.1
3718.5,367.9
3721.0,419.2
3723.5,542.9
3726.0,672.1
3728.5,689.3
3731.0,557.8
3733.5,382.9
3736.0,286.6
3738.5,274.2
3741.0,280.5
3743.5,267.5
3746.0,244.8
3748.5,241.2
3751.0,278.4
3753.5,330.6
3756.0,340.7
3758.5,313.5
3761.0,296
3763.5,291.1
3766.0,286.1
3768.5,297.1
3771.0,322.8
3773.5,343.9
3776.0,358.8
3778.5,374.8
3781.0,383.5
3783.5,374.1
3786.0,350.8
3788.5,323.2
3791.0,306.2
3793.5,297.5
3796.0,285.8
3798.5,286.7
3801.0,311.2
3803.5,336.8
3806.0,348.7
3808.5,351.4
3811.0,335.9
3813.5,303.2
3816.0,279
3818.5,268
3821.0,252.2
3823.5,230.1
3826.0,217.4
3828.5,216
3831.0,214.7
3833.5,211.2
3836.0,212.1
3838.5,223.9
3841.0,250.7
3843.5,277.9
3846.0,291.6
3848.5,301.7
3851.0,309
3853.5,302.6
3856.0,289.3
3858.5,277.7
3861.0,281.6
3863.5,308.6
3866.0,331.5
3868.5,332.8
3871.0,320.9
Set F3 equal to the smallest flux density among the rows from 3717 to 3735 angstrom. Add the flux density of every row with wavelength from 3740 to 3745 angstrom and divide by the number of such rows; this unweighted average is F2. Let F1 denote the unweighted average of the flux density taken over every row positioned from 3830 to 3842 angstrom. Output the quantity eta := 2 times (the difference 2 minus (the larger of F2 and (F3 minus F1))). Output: -544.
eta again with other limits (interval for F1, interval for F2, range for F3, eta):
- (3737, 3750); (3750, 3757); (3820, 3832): -629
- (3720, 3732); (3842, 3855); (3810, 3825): -589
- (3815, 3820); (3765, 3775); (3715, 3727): -621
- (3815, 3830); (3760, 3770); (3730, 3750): -581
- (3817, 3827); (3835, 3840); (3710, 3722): -432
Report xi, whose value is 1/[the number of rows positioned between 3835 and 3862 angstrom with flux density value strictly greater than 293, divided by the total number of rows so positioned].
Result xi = 3.7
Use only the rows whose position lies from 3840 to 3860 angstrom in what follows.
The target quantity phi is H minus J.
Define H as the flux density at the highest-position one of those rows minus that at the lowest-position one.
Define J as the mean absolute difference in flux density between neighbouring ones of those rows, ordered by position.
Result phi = 14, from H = 27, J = 13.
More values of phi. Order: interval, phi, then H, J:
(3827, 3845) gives 50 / 62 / 12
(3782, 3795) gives -96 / -77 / 19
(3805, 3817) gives -88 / -70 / 19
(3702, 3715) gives 16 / 41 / 25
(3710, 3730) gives 316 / 368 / 53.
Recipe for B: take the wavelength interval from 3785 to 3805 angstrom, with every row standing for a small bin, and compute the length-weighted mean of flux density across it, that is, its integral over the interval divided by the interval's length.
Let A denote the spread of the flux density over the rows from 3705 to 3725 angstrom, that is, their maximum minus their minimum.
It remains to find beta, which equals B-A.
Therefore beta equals 53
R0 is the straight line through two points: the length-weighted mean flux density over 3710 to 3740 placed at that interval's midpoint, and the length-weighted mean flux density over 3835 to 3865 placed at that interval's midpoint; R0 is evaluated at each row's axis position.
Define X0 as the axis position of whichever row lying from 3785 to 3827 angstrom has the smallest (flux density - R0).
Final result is 3826.0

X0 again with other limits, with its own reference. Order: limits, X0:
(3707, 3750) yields 3708.5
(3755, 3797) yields 3766.0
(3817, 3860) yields 3826.0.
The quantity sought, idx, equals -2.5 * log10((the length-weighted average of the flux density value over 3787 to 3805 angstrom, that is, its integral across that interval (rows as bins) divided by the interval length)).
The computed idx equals -6.22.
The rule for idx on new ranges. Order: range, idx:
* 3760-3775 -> -6.22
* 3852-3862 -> -6.15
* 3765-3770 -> -6.17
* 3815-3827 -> -5.99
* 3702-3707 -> -6.20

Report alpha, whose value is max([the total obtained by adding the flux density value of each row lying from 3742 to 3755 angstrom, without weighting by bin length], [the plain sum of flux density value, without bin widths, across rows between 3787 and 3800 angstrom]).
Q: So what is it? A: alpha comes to 1499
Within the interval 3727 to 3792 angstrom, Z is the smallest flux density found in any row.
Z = 241.2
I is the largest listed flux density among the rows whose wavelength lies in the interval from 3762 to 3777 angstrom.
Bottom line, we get 358.8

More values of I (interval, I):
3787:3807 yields 348.7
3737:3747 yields 280.5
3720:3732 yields 689.3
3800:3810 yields 351.4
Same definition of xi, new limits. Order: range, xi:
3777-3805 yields 1.2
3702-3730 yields 1.2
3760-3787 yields 1.2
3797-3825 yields 1.8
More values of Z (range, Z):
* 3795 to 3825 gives 230.1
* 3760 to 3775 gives 286.1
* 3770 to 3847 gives 211.2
